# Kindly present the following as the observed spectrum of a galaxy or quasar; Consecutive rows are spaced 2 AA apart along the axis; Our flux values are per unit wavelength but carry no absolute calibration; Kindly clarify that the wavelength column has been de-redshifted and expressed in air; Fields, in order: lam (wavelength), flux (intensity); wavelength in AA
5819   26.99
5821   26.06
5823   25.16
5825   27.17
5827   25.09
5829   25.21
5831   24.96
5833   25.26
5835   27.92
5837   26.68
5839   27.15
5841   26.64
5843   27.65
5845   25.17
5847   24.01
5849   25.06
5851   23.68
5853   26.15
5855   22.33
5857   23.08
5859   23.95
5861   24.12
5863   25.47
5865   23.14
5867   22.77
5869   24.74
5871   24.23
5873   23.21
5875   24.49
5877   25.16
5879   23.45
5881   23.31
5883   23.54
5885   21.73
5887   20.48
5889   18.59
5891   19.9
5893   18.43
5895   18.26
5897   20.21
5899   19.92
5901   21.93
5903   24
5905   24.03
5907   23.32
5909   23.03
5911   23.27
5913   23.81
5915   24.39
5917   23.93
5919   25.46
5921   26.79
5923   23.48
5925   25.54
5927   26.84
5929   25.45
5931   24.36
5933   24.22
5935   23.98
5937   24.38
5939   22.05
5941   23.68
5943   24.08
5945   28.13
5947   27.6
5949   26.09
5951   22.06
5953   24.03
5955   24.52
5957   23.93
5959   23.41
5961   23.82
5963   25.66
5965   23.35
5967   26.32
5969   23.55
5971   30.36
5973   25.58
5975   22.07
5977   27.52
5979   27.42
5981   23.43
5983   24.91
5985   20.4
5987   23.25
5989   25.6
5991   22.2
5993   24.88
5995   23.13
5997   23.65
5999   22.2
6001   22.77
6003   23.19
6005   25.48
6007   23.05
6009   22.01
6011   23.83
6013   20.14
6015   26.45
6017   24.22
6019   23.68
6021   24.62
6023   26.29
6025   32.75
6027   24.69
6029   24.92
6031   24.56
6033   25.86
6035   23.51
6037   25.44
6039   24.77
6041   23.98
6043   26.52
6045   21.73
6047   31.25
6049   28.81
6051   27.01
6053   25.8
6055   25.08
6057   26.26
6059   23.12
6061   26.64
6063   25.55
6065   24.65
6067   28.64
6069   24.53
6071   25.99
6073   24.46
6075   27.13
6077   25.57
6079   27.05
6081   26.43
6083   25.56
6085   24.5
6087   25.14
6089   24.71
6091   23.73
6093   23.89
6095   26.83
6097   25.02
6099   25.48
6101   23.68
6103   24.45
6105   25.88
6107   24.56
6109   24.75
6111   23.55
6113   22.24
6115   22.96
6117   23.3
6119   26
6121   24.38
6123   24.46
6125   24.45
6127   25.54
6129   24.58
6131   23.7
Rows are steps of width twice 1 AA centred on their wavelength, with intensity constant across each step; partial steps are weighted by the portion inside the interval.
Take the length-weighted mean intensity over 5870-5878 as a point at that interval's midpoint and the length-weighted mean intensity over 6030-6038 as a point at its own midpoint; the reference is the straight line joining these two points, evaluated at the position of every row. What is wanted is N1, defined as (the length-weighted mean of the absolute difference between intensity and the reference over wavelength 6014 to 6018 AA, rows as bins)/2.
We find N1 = 0.6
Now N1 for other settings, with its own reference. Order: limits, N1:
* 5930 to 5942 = 0.4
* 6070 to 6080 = 0.6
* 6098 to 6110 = 0.3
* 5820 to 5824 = 0.8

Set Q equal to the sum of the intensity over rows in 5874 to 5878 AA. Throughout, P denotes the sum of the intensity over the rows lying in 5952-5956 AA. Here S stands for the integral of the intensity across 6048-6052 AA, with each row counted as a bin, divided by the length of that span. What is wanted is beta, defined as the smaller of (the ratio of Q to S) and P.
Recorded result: 1.78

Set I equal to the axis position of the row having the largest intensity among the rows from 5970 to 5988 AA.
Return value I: 5971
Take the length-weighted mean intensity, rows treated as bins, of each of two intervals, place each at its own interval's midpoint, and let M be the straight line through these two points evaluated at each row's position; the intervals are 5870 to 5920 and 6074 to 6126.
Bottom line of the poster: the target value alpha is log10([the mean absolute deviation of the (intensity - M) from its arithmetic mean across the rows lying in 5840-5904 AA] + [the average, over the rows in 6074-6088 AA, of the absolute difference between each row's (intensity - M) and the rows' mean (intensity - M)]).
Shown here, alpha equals 0.448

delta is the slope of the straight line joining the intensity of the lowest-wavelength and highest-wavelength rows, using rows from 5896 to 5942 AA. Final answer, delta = 0.079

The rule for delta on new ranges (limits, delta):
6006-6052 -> 0.090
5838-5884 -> -0.082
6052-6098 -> -0.018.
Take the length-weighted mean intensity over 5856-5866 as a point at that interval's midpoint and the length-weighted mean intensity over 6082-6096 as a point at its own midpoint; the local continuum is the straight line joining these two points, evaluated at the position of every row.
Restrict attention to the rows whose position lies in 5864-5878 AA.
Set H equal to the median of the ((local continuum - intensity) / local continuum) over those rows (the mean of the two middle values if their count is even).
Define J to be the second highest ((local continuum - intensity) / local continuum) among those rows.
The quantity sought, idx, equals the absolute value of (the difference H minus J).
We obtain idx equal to 0.04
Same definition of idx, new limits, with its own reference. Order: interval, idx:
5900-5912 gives 0.01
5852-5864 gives 0.04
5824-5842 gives 0.06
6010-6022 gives 0.01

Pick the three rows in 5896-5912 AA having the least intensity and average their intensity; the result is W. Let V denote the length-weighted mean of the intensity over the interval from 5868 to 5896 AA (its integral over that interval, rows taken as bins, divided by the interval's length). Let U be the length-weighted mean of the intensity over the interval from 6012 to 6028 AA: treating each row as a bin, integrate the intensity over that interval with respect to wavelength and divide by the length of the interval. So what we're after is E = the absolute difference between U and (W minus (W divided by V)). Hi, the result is 5.6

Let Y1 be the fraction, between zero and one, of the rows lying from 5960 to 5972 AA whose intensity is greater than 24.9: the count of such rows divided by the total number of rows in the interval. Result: 0.50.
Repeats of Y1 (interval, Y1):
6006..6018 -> 0.17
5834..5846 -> 1.00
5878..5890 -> 0.00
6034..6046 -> 0.33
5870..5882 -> 0.17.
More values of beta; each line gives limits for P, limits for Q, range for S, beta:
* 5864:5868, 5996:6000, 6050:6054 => 1.74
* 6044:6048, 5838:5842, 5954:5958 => 2.22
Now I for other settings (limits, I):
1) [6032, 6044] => 6043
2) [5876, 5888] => 5877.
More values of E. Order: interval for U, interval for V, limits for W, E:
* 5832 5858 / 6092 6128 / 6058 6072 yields 2.3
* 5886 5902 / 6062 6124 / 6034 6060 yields 2.2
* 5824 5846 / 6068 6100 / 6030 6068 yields 4.4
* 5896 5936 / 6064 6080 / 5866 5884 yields 1.7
